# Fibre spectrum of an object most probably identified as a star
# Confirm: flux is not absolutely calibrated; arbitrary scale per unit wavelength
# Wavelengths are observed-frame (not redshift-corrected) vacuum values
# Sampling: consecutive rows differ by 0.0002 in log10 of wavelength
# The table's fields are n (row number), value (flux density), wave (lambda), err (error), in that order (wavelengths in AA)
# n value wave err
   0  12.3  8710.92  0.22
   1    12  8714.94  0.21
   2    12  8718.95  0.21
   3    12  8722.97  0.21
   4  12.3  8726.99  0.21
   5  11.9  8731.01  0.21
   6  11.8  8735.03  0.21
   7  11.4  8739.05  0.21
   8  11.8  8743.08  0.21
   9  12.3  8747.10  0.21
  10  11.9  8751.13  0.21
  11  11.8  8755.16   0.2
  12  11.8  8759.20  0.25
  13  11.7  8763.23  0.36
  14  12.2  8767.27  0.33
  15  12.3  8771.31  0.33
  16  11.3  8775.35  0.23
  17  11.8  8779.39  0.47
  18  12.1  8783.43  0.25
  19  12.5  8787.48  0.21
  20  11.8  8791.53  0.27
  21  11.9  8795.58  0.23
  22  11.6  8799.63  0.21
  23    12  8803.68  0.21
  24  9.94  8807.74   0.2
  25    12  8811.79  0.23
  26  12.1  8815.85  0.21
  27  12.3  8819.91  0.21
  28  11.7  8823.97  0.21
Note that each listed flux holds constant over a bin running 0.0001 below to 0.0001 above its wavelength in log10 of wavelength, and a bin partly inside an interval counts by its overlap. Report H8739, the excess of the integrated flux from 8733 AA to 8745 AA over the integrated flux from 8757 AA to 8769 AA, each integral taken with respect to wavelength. -3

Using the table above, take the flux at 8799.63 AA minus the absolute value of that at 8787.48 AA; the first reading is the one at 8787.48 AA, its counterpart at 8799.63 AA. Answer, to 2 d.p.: -0.90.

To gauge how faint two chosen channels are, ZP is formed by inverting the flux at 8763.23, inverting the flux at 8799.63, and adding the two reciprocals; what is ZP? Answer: 0.172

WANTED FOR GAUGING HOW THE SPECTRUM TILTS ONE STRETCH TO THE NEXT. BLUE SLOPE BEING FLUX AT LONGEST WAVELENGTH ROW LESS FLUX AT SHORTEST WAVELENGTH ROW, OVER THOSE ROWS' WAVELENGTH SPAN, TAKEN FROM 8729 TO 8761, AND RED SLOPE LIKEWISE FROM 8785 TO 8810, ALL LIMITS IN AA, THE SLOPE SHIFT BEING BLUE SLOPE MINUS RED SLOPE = 0.12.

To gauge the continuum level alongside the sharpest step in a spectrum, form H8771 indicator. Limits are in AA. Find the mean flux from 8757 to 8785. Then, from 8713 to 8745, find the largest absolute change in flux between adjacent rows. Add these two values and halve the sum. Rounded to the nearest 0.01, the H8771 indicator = 6.14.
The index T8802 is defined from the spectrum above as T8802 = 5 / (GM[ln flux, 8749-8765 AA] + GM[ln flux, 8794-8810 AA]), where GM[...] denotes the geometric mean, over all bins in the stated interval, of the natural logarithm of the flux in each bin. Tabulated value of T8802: 1.022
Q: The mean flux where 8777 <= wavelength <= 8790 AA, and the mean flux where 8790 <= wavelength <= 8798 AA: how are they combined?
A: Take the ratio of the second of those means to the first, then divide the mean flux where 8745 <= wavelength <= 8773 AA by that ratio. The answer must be 12.3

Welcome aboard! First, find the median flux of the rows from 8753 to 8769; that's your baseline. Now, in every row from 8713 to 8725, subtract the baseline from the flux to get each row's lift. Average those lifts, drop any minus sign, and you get 0.200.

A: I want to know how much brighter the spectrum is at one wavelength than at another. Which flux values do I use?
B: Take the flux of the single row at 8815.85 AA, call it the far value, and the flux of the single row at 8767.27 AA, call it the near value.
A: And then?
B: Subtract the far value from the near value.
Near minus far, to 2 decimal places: 0.10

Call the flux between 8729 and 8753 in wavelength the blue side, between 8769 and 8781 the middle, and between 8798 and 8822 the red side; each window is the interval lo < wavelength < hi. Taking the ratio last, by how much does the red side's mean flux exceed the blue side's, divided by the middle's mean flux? -0.016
